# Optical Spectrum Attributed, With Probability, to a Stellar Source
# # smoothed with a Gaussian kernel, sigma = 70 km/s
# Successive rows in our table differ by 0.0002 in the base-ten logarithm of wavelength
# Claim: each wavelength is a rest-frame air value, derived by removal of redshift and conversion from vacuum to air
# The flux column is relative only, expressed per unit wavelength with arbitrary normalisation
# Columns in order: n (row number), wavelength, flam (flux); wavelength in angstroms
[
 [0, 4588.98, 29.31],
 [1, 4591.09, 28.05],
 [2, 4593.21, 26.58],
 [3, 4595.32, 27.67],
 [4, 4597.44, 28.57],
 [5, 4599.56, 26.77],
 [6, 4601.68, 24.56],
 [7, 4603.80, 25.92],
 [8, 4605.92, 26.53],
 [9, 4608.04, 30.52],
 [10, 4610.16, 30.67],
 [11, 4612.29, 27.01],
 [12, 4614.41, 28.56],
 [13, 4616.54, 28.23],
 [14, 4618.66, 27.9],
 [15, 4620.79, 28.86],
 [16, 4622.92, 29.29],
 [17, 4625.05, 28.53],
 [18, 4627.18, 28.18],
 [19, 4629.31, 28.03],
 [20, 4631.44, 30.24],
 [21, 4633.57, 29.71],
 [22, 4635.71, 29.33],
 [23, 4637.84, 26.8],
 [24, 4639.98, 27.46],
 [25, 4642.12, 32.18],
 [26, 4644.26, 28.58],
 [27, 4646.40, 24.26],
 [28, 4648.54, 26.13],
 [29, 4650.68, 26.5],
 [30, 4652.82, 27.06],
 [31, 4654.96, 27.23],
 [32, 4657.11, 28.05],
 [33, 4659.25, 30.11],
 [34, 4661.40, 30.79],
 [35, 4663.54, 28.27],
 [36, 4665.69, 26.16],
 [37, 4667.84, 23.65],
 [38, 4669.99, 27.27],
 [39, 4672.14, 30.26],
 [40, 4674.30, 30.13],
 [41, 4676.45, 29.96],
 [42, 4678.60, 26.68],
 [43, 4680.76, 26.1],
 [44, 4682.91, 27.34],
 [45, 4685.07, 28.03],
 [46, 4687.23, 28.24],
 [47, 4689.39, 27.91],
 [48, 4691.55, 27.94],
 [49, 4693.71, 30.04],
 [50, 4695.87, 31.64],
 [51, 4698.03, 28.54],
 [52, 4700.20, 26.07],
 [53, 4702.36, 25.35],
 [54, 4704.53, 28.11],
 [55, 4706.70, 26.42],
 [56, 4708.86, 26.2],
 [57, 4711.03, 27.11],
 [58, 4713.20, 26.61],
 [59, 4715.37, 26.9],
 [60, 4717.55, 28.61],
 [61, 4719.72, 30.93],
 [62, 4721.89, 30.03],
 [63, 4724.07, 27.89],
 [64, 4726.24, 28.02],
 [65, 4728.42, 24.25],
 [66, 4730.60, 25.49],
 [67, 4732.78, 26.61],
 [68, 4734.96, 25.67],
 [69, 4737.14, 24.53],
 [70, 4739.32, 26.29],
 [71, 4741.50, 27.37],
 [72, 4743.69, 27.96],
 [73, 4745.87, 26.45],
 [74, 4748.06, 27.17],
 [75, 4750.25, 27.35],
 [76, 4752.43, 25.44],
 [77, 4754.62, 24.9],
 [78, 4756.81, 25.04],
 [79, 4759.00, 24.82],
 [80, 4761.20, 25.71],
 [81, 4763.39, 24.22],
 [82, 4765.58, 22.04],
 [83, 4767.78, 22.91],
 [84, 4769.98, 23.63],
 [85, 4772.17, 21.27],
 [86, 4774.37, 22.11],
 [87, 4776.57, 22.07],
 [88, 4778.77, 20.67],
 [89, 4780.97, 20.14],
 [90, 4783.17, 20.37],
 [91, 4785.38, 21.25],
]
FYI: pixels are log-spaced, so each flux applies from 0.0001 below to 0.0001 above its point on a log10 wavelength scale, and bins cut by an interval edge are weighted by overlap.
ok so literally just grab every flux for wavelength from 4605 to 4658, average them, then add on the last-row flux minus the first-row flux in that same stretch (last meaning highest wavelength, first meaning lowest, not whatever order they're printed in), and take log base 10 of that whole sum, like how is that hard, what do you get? 1.47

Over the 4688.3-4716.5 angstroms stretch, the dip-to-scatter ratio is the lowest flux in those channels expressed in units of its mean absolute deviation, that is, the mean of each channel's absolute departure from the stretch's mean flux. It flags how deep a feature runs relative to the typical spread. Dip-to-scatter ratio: 19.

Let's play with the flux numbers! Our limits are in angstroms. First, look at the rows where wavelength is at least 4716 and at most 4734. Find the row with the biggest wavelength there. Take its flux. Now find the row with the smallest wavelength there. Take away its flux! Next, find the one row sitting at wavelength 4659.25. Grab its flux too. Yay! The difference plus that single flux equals 28.1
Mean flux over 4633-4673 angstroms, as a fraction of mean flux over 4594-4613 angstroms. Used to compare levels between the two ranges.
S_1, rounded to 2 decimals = 1.01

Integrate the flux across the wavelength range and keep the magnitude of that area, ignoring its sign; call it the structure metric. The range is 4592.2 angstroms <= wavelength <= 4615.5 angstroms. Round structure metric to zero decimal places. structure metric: 643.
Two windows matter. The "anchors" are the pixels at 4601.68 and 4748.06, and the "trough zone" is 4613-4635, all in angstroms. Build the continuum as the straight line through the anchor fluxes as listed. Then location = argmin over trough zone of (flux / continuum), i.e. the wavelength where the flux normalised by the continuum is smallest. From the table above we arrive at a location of 4629.31 angstroms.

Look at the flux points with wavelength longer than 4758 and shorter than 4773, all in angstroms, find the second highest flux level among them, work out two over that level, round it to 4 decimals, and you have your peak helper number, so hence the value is 0.0806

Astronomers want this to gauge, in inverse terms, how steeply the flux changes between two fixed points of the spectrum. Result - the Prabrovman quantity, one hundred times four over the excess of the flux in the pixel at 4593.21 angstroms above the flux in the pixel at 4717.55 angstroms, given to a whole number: -197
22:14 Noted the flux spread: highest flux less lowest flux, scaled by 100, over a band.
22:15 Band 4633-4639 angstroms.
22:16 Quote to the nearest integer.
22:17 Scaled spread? 291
